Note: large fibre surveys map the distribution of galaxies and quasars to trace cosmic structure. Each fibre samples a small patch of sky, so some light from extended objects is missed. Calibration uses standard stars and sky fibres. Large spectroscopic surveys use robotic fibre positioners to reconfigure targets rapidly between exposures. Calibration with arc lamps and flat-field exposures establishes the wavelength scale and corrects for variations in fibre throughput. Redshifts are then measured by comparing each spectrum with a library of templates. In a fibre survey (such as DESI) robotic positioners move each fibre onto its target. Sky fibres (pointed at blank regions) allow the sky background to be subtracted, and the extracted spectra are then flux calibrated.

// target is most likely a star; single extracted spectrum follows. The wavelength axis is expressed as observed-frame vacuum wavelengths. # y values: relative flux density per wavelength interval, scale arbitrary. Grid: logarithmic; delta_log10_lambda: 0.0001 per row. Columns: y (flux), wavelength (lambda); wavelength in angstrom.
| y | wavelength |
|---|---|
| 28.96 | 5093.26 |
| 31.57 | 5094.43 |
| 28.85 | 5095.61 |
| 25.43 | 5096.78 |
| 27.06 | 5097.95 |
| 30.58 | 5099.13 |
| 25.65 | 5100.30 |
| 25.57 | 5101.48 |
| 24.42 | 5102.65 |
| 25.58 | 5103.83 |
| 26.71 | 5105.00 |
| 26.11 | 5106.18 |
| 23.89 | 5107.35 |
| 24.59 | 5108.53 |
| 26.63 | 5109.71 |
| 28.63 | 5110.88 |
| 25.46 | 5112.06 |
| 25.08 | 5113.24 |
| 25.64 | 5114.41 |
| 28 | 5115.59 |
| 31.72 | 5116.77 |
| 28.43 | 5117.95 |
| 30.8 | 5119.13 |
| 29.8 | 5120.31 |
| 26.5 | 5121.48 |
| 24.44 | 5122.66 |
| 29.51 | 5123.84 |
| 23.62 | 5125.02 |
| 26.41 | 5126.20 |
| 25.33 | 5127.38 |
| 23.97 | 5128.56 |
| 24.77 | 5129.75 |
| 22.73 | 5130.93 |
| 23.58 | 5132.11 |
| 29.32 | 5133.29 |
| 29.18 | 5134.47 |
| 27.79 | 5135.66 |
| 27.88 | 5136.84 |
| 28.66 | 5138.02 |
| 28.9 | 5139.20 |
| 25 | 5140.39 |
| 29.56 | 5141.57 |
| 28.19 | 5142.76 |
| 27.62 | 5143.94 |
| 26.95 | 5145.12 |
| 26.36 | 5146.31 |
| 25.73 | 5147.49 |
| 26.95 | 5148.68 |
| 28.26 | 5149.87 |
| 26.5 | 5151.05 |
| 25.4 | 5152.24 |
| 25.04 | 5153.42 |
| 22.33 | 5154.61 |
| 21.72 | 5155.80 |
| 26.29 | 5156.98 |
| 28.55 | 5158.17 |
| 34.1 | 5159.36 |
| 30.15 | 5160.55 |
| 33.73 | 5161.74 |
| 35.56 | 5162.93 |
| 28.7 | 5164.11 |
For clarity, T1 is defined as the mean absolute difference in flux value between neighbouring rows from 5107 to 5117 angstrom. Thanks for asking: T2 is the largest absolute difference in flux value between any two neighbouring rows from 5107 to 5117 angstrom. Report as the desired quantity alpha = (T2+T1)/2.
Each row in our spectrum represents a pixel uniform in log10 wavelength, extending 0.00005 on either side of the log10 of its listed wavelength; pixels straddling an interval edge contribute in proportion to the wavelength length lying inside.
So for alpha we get 2.8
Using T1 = 1.9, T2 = 3.7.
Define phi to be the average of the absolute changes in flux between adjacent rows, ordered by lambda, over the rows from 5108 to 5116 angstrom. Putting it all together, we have 1.8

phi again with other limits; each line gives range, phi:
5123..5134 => 2.6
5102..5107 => 1.0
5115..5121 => 2.6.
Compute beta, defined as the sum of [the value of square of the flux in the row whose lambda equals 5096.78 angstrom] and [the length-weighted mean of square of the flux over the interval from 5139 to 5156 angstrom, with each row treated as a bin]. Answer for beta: 1345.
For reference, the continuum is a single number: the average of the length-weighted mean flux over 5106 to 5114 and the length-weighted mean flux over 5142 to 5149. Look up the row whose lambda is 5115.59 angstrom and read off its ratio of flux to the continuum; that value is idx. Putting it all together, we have 1.06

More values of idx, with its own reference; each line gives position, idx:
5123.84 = 1.12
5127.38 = 0.96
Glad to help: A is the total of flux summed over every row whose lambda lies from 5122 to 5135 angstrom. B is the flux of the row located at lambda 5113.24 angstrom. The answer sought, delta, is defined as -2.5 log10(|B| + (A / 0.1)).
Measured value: -8.64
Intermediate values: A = 283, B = 25.08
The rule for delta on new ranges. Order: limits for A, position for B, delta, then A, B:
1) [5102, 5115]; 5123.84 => -8.64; 283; 29.51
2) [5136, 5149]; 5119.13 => -8.71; 302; 30.8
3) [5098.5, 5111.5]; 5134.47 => -8.66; 288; 29.18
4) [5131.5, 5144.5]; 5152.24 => -8.72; 306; 25.4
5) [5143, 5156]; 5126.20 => -8.64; 283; 26.41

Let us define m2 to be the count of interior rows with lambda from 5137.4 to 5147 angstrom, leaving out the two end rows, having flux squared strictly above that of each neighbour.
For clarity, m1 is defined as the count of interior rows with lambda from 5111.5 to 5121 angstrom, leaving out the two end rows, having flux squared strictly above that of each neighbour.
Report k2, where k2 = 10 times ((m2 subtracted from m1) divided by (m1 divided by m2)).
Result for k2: 0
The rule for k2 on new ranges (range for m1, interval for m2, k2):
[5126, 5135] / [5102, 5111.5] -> 5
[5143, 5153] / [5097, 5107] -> -20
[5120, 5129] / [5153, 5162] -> 5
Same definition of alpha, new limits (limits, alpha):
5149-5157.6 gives 3.2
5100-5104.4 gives 1.0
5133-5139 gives 1.0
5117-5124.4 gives 3.9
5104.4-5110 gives 1.8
